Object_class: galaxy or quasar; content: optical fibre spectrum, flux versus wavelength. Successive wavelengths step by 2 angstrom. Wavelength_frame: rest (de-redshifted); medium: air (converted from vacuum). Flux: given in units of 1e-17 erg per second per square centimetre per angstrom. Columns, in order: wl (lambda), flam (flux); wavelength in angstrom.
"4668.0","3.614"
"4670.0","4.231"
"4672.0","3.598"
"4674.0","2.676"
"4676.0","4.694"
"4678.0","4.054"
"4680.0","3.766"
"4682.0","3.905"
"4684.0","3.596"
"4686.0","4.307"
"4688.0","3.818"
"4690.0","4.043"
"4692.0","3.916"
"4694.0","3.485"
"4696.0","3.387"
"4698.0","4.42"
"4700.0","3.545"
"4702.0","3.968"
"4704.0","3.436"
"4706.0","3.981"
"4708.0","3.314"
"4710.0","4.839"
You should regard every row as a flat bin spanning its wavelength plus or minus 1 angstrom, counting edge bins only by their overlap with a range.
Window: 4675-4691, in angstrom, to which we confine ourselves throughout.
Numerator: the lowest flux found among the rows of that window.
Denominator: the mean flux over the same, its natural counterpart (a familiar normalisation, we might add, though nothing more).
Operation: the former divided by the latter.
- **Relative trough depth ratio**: 0.894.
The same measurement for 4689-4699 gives 0.880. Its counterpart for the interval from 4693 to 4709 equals 0.898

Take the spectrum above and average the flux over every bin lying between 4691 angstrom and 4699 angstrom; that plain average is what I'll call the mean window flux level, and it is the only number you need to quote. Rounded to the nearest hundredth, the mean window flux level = 3.80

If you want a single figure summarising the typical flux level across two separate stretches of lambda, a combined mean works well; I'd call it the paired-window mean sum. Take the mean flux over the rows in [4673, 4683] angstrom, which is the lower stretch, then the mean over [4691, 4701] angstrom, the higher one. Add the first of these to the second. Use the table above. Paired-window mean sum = 7.57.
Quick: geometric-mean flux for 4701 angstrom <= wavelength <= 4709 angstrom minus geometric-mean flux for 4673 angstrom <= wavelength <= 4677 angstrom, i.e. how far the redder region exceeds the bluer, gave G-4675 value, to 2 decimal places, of 0.12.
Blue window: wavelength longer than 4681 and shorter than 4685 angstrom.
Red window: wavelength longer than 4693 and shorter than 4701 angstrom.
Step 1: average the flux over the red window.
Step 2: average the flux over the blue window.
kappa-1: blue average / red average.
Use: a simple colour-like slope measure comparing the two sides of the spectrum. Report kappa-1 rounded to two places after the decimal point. 1.01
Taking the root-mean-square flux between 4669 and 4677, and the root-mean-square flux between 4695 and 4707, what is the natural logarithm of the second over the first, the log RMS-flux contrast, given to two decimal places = -0.02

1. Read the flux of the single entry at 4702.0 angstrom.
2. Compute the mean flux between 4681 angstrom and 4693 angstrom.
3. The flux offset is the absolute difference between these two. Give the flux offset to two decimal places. 0.04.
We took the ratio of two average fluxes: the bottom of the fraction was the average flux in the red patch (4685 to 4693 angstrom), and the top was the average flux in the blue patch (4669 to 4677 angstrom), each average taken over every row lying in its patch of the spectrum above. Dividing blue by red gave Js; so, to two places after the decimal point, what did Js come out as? 0.94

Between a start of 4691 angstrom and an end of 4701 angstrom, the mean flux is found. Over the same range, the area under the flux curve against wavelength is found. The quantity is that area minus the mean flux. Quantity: 33.8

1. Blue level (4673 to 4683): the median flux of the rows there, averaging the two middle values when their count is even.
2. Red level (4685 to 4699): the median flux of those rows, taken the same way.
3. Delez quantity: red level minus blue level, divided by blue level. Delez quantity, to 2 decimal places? 0.00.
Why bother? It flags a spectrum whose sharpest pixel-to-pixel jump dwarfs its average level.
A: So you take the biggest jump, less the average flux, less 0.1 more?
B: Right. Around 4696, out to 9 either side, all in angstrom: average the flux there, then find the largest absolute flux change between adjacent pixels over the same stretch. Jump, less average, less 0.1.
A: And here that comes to -2.8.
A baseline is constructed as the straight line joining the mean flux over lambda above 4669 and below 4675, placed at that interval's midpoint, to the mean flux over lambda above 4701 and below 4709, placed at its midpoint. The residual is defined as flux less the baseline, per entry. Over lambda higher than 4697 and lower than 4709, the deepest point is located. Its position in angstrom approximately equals 4708.0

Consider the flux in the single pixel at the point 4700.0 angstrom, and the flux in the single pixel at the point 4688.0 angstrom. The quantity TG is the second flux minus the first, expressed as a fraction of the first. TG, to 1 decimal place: 0.1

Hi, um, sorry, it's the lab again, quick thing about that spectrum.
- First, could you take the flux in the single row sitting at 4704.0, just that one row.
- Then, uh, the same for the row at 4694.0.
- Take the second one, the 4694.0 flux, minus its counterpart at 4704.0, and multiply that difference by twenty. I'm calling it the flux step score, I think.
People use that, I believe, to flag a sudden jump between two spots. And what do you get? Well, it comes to 1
